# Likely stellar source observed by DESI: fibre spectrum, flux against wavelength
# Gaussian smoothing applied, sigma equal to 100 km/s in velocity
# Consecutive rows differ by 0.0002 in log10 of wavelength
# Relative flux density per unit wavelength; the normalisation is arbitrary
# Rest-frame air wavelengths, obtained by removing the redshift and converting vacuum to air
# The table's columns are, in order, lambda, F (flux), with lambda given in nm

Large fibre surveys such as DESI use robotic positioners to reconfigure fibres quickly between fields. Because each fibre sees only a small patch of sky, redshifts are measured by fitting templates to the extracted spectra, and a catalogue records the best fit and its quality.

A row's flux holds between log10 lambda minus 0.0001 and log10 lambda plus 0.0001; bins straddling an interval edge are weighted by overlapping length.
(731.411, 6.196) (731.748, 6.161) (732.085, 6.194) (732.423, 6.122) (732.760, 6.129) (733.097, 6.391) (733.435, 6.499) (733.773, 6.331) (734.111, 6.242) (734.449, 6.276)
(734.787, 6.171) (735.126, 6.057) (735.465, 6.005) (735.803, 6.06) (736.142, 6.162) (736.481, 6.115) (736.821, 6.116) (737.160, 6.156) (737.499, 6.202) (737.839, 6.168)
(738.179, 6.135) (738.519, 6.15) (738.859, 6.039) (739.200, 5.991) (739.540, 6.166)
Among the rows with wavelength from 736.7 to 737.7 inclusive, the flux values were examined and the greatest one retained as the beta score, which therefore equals 6.202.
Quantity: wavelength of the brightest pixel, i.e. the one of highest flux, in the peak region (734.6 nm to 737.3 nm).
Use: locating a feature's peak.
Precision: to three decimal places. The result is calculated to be 734.787 nm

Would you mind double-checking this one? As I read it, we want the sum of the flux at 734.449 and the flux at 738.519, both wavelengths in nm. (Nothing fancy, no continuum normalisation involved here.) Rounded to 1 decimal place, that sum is 12.4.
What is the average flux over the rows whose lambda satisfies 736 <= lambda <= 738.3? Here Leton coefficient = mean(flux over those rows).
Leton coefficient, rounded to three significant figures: 6.15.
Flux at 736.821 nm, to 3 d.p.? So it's 6.116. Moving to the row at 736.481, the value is 6.115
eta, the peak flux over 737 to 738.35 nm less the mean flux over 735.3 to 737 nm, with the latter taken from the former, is 0.11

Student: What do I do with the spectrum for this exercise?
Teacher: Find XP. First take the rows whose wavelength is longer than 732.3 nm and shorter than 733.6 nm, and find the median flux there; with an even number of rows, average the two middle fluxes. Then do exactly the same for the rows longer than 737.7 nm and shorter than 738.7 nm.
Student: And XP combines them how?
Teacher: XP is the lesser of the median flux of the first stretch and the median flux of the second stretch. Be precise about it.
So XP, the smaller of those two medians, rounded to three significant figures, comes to 6.15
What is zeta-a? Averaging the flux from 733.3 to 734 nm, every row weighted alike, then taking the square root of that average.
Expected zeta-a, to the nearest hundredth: 2.53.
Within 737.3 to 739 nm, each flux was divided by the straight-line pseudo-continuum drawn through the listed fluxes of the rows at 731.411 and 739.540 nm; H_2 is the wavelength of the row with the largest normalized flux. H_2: 737.499 nm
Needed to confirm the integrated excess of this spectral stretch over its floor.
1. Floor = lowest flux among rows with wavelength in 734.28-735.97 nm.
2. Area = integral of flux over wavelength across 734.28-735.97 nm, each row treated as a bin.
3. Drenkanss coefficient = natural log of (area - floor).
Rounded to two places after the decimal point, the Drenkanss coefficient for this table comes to 1.47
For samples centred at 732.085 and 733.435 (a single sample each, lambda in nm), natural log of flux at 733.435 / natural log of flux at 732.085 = 1.026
